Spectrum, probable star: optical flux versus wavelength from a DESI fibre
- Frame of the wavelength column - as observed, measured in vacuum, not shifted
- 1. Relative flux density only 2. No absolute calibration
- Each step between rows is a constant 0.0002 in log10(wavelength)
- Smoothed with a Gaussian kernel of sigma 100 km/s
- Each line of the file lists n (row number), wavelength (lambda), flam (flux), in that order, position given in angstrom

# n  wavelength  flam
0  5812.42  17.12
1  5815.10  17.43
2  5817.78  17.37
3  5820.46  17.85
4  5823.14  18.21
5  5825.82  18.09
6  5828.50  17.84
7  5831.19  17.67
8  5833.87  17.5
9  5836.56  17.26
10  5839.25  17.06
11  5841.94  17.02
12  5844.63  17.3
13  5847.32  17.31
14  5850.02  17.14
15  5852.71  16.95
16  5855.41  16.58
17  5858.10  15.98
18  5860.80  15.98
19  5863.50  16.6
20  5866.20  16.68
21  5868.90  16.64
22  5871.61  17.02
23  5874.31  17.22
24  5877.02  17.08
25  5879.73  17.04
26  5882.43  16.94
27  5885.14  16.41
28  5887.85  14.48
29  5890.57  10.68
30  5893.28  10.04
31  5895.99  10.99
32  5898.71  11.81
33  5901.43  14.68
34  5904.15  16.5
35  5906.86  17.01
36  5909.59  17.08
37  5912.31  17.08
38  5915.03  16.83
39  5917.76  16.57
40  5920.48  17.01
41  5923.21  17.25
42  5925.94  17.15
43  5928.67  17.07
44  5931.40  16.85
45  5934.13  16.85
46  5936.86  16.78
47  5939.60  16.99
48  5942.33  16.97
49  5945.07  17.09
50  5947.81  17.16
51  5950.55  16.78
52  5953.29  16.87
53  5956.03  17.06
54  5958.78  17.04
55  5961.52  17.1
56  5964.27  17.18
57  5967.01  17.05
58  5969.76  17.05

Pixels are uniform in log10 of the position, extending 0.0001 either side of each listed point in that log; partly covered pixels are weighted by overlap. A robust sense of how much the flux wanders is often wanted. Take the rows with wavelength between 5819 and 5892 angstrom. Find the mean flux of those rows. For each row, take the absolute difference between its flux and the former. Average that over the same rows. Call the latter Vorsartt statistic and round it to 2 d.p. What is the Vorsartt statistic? 0.80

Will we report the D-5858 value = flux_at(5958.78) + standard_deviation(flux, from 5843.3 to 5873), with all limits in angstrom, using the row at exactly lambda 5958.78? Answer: 17.5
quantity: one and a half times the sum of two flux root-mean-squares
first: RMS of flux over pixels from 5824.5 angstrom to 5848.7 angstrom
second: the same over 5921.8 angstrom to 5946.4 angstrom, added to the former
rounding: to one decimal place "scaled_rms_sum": 51.7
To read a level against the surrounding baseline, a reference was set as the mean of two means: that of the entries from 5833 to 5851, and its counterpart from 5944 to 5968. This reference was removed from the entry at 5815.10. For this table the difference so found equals 0.30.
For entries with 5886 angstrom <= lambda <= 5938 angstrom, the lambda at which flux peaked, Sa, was 5923.21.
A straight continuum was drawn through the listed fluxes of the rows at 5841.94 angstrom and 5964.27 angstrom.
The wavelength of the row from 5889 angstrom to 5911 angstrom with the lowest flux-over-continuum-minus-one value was 5893.28 angstrom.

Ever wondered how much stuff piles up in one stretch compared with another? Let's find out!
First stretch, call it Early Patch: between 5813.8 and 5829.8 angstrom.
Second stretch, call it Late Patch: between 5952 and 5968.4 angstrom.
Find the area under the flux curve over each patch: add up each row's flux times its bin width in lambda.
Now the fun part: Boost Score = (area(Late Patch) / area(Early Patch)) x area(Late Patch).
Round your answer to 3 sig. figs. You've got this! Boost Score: 275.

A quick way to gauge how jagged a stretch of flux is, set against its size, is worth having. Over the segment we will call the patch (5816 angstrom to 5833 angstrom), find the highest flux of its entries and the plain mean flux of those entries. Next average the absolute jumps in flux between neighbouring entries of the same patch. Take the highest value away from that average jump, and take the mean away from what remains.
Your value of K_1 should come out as -36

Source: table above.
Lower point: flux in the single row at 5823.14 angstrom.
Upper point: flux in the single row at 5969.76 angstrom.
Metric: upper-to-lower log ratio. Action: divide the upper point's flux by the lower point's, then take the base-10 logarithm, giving -0.029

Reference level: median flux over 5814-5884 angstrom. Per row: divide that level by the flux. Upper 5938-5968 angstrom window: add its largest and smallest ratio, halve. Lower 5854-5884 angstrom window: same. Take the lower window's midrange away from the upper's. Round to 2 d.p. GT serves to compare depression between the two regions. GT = -0.02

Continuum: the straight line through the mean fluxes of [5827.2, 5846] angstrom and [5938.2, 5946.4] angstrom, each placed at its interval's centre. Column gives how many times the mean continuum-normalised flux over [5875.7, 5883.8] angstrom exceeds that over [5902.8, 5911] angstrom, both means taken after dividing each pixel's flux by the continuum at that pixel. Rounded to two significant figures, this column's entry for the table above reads 1.0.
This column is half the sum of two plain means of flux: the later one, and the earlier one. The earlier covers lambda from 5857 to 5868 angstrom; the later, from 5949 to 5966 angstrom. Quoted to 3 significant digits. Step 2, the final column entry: 16.7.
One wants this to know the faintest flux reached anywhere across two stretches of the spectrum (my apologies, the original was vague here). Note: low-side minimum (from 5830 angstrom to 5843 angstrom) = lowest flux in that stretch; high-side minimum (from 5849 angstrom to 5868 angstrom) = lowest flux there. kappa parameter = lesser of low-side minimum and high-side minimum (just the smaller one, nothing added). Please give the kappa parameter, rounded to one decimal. 16.0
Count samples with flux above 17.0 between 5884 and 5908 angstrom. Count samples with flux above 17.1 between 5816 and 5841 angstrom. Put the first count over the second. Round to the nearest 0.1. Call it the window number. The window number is 0.1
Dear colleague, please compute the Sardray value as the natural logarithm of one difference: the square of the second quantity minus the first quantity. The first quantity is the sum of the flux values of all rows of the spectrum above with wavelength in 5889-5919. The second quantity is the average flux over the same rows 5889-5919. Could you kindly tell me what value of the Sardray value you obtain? 3.9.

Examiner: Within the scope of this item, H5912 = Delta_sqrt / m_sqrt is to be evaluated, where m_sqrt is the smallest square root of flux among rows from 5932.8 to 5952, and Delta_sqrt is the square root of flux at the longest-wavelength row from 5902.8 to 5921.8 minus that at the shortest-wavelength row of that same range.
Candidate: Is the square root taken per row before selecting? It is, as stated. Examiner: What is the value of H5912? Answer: 0.015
